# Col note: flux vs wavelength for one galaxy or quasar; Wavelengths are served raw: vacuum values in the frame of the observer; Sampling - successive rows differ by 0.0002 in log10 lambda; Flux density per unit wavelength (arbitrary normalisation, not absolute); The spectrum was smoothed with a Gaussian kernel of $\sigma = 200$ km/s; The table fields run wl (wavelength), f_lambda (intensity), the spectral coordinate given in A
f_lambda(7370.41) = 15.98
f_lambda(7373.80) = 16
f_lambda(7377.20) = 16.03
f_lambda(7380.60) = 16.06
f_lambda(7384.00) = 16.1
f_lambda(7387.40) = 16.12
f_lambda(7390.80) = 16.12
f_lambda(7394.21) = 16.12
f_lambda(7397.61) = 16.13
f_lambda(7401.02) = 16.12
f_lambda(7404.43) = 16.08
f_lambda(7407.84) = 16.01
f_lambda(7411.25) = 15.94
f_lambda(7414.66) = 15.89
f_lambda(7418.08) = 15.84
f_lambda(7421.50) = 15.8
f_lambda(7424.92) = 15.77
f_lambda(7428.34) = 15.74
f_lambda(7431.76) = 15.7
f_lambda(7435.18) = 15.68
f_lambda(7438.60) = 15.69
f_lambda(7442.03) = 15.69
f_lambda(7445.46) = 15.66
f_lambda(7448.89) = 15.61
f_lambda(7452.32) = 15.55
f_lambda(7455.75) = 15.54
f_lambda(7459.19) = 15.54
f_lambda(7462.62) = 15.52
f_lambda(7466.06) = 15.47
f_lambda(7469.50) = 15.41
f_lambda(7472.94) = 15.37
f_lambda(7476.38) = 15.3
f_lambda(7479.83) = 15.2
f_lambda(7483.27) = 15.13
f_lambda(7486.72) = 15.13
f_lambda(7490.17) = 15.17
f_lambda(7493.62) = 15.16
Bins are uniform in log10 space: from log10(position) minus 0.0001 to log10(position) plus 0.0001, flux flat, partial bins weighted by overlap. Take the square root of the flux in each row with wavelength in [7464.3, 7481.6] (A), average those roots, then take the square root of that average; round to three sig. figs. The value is 1.98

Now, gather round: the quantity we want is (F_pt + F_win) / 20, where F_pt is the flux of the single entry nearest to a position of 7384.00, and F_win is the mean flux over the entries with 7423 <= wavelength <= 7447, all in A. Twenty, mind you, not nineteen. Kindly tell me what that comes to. 1.59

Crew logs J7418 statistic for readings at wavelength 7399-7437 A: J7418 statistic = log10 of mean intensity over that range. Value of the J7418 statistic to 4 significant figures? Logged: 1.201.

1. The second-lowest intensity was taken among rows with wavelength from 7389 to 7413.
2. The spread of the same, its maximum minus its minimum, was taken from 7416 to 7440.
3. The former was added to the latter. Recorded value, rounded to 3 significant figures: 16.2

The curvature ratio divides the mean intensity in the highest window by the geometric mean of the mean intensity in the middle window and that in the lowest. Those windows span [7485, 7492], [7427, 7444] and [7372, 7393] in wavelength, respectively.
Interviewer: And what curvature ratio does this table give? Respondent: 0.954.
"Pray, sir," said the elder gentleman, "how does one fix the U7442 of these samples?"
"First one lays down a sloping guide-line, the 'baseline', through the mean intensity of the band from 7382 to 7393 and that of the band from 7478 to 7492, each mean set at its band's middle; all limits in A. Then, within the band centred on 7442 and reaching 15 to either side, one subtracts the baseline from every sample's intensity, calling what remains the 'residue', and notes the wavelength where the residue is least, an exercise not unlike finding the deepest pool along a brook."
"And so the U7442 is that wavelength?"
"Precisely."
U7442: 7431.76 A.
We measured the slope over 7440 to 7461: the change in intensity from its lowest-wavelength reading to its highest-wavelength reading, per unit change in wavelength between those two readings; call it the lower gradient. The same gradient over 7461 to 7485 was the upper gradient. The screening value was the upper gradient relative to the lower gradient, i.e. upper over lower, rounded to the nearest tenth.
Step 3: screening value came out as 2.2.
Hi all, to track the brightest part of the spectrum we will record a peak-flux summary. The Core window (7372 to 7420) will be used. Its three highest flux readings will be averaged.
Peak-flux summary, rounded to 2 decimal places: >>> 16.12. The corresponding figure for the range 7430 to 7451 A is 15.69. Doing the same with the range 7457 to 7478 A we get 15.51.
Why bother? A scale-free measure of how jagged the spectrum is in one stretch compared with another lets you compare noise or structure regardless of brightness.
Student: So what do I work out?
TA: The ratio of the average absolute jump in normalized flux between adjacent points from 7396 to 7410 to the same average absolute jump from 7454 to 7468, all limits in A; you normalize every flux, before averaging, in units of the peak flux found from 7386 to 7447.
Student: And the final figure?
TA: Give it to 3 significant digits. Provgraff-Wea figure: 1.71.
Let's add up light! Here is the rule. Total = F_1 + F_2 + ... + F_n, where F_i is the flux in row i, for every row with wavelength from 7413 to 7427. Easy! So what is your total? 63.3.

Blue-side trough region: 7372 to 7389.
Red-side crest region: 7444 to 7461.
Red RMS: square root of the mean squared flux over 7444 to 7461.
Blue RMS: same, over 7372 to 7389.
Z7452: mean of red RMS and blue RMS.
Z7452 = 15.8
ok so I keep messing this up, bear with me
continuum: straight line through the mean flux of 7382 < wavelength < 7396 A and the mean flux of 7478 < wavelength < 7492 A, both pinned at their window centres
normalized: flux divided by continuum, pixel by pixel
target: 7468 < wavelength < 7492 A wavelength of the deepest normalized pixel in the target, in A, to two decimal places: 7483.27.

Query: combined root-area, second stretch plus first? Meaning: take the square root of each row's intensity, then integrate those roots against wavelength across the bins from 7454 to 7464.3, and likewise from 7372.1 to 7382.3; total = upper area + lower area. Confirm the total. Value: 81.4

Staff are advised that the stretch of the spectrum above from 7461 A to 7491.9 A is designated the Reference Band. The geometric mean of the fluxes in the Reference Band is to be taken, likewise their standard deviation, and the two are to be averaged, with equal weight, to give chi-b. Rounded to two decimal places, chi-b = 7.72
